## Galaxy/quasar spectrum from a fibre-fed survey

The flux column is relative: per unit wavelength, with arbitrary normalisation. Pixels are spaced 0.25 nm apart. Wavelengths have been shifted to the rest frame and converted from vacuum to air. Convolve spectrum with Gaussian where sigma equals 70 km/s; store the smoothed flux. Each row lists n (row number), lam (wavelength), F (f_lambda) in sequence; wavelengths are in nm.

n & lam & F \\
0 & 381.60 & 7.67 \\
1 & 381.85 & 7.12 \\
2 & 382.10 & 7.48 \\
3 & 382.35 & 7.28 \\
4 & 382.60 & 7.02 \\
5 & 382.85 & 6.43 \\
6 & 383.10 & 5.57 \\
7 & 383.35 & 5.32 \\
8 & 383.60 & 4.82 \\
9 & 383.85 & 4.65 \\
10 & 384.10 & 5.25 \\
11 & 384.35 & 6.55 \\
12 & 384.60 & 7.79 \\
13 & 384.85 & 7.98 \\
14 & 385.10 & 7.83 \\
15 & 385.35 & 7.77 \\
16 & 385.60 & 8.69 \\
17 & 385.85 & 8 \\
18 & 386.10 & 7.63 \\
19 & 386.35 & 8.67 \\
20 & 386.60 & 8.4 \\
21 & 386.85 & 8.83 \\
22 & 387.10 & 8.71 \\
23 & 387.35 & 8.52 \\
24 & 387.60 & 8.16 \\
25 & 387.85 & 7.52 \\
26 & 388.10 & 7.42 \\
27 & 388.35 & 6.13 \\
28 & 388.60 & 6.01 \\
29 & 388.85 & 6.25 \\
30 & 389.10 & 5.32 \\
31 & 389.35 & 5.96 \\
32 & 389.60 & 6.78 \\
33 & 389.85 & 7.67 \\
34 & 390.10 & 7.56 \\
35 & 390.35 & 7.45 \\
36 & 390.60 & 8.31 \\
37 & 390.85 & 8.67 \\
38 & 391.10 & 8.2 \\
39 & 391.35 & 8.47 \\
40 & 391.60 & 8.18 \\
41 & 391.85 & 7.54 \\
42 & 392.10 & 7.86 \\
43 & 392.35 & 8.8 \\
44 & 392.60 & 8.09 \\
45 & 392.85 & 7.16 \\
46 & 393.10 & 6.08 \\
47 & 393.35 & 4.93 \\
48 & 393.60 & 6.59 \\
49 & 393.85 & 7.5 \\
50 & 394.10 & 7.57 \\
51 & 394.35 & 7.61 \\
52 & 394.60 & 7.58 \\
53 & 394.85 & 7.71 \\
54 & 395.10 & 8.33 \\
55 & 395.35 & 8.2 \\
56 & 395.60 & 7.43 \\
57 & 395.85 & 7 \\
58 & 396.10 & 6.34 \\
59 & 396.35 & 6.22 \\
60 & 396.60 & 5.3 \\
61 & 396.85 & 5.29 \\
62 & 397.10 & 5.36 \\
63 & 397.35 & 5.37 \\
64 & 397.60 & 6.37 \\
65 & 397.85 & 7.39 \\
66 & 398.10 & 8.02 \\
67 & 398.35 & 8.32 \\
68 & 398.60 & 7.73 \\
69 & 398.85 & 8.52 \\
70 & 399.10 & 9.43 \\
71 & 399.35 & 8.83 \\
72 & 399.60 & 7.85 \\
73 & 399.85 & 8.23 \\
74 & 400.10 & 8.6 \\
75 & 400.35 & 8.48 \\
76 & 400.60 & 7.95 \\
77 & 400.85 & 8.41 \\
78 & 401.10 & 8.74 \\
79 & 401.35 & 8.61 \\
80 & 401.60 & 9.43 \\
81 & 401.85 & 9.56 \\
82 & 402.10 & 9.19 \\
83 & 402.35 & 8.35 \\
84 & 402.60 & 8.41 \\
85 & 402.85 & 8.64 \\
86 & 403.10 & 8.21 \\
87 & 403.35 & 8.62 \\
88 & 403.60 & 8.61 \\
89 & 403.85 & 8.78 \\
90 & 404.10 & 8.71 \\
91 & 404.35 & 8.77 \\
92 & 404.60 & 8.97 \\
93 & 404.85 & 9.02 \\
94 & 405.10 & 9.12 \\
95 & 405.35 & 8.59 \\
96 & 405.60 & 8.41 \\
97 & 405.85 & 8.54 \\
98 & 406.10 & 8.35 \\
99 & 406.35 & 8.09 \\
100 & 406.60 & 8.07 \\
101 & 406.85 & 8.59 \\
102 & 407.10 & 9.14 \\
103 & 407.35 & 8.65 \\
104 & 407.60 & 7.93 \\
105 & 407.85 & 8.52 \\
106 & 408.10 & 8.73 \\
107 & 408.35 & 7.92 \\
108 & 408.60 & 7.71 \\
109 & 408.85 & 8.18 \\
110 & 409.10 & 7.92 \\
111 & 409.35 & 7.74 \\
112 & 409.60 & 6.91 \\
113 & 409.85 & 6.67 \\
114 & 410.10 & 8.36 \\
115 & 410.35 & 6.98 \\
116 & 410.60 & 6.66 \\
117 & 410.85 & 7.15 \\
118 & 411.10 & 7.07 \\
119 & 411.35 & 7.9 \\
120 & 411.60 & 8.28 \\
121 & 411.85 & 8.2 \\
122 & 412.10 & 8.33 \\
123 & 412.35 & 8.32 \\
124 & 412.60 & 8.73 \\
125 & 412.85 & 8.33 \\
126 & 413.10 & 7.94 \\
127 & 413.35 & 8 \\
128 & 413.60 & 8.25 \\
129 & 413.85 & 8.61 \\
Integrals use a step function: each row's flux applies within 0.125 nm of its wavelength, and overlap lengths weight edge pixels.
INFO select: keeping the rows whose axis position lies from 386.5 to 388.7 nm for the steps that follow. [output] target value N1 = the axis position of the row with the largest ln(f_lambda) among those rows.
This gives 386.85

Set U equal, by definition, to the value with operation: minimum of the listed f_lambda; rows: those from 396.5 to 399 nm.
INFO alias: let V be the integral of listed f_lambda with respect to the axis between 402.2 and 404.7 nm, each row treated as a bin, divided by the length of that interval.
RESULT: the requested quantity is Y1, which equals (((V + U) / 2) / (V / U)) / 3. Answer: 1.42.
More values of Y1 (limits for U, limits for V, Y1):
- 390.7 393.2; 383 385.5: 1.98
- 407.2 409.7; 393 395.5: 2.25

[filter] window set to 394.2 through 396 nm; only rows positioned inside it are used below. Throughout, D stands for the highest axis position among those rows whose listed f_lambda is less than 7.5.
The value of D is 395.85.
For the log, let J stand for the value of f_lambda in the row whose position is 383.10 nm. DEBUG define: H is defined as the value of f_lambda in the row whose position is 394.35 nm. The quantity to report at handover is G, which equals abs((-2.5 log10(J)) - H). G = 9.5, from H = 7.61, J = 5.57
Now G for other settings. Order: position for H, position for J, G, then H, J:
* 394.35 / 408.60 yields 9.8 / 7.61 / 7.71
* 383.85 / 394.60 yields 6.8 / 4.65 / 7.58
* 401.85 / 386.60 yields 11.9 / 9.56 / 8.4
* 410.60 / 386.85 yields 9.0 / 6.66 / 8.83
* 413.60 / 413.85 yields 10.6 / 8.25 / 8.61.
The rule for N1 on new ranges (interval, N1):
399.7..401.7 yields 401.60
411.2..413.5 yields 412.60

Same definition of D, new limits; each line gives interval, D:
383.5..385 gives 384.35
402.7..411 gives 410.85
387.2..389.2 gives 389.10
